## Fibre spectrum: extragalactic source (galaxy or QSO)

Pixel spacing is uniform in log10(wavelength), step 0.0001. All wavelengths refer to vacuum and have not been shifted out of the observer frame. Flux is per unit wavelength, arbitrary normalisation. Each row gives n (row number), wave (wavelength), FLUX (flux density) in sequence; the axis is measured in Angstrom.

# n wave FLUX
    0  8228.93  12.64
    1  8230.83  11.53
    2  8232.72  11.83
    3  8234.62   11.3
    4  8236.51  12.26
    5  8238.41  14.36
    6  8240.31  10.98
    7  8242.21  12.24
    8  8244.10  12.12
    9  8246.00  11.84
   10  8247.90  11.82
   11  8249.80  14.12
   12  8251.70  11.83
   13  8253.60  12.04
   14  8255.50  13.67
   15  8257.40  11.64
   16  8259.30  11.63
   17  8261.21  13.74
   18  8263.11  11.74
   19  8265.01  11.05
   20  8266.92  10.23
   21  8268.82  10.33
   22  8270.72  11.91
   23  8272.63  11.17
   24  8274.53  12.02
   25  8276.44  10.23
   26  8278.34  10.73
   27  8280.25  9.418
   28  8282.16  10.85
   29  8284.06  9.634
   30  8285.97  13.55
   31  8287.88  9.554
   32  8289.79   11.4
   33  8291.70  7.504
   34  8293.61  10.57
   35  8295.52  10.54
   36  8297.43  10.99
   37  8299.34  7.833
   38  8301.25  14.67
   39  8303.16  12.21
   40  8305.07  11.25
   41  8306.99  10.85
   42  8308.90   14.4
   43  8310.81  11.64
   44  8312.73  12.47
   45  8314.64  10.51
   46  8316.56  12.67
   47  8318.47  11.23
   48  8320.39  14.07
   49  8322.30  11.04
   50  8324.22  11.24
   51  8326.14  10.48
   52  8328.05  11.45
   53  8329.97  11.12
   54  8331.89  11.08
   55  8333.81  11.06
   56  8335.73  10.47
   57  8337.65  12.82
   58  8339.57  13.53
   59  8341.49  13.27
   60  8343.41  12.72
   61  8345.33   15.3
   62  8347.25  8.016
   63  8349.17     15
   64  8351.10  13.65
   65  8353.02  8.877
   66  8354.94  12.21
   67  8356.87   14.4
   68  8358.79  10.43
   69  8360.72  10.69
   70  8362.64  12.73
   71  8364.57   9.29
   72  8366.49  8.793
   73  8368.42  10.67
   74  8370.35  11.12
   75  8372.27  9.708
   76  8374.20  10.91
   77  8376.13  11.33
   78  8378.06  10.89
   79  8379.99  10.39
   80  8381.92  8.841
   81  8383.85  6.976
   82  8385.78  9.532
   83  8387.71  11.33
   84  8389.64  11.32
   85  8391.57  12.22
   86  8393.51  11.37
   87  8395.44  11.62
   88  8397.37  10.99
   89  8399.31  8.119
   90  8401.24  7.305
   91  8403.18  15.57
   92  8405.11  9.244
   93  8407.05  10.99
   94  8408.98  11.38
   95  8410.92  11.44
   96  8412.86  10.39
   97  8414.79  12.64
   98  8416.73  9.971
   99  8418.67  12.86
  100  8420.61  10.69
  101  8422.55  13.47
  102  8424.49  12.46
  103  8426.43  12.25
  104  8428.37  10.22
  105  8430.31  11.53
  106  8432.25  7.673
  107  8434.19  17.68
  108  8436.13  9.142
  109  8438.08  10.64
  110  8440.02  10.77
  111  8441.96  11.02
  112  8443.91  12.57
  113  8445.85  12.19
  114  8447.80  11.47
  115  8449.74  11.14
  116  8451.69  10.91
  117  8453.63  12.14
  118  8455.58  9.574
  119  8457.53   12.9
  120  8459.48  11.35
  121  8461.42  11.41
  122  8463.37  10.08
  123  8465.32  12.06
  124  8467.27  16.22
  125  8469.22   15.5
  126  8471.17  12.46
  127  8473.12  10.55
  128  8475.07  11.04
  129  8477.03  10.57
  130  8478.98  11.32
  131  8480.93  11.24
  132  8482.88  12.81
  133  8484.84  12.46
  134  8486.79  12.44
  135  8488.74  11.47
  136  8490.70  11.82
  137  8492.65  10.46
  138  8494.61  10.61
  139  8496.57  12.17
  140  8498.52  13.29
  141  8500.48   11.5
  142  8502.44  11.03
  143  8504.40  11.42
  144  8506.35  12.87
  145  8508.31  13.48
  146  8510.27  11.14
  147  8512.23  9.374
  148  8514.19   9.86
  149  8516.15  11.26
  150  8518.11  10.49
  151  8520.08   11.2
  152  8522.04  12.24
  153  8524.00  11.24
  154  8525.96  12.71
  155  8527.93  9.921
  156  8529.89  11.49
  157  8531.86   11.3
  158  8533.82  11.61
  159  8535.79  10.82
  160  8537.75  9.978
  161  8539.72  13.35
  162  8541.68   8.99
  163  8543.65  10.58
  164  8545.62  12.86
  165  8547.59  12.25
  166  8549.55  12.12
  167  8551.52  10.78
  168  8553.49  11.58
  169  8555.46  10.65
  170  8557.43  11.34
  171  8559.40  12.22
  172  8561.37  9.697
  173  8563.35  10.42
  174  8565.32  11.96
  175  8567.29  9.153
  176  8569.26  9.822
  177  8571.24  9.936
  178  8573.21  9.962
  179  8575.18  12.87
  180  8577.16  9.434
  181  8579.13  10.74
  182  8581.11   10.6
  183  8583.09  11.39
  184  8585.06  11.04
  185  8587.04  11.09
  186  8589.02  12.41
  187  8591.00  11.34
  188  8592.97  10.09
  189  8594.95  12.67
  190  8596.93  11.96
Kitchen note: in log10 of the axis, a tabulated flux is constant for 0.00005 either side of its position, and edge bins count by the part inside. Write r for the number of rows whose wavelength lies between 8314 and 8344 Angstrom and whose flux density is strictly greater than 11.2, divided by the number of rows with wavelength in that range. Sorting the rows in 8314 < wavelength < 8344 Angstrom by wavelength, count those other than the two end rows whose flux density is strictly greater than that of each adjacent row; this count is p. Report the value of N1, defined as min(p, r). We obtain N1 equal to 0.56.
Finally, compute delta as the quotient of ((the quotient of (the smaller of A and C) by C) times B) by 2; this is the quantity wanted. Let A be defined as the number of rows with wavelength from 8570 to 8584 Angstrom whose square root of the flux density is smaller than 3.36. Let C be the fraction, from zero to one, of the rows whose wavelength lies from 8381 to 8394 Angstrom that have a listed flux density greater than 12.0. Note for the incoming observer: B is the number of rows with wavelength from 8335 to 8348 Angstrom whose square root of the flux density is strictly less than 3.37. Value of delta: 1.0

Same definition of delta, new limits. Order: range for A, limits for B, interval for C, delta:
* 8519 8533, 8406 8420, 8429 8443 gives 1.5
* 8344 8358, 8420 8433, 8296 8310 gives 1.5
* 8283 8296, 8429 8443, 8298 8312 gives 2.5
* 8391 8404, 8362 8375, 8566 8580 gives 3.0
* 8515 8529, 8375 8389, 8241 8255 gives 3.5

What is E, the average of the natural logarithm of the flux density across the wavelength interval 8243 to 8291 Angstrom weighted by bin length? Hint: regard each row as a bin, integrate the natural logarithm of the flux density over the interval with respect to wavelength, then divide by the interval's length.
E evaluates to 2.44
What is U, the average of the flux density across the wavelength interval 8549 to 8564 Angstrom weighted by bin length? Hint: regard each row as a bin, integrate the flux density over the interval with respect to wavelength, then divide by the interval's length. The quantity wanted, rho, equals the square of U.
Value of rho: 123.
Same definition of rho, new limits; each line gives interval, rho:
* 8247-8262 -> 157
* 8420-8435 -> 143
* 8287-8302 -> 107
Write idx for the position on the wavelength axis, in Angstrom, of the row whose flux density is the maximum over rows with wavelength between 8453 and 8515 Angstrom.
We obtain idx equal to 8467.27 Angstrom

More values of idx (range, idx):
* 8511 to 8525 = 8522.04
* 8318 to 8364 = 8345.33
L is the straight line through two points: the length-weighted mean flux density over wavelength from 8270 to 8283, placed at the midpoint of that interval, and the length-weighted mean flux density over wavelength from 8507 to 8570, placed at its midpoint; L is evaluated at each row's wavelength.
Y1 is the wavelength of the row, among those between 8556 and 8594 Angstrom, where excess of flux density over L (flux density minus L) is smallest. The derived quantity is 8567.29 Angstrom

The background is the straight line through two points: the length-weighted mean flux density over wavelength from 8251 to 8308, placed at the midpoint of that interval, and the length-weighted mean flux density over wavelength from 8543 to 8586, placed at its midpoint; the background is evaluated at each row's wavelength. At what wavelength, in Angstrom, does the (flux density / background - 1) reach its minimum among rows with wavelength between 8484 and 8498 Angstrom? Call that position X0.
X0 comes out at 8492.65 Angstrom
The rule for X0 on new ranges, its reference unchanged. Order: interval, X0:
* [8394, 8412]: 8401.24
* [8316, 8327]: 8326.14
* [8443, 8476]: 8455.58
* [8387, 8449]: 8401.24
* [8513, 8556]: 8541.68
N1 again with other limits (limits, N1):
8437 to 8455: 0.44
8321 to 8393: 0.43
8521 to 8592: 0.50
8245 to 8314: 0.56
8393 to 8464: 0.51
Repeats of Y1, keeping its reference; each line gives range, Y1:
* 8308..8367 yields 8347.25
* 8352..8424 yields 8383.85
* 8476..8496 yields 8492.65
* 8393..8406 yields 8401.24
